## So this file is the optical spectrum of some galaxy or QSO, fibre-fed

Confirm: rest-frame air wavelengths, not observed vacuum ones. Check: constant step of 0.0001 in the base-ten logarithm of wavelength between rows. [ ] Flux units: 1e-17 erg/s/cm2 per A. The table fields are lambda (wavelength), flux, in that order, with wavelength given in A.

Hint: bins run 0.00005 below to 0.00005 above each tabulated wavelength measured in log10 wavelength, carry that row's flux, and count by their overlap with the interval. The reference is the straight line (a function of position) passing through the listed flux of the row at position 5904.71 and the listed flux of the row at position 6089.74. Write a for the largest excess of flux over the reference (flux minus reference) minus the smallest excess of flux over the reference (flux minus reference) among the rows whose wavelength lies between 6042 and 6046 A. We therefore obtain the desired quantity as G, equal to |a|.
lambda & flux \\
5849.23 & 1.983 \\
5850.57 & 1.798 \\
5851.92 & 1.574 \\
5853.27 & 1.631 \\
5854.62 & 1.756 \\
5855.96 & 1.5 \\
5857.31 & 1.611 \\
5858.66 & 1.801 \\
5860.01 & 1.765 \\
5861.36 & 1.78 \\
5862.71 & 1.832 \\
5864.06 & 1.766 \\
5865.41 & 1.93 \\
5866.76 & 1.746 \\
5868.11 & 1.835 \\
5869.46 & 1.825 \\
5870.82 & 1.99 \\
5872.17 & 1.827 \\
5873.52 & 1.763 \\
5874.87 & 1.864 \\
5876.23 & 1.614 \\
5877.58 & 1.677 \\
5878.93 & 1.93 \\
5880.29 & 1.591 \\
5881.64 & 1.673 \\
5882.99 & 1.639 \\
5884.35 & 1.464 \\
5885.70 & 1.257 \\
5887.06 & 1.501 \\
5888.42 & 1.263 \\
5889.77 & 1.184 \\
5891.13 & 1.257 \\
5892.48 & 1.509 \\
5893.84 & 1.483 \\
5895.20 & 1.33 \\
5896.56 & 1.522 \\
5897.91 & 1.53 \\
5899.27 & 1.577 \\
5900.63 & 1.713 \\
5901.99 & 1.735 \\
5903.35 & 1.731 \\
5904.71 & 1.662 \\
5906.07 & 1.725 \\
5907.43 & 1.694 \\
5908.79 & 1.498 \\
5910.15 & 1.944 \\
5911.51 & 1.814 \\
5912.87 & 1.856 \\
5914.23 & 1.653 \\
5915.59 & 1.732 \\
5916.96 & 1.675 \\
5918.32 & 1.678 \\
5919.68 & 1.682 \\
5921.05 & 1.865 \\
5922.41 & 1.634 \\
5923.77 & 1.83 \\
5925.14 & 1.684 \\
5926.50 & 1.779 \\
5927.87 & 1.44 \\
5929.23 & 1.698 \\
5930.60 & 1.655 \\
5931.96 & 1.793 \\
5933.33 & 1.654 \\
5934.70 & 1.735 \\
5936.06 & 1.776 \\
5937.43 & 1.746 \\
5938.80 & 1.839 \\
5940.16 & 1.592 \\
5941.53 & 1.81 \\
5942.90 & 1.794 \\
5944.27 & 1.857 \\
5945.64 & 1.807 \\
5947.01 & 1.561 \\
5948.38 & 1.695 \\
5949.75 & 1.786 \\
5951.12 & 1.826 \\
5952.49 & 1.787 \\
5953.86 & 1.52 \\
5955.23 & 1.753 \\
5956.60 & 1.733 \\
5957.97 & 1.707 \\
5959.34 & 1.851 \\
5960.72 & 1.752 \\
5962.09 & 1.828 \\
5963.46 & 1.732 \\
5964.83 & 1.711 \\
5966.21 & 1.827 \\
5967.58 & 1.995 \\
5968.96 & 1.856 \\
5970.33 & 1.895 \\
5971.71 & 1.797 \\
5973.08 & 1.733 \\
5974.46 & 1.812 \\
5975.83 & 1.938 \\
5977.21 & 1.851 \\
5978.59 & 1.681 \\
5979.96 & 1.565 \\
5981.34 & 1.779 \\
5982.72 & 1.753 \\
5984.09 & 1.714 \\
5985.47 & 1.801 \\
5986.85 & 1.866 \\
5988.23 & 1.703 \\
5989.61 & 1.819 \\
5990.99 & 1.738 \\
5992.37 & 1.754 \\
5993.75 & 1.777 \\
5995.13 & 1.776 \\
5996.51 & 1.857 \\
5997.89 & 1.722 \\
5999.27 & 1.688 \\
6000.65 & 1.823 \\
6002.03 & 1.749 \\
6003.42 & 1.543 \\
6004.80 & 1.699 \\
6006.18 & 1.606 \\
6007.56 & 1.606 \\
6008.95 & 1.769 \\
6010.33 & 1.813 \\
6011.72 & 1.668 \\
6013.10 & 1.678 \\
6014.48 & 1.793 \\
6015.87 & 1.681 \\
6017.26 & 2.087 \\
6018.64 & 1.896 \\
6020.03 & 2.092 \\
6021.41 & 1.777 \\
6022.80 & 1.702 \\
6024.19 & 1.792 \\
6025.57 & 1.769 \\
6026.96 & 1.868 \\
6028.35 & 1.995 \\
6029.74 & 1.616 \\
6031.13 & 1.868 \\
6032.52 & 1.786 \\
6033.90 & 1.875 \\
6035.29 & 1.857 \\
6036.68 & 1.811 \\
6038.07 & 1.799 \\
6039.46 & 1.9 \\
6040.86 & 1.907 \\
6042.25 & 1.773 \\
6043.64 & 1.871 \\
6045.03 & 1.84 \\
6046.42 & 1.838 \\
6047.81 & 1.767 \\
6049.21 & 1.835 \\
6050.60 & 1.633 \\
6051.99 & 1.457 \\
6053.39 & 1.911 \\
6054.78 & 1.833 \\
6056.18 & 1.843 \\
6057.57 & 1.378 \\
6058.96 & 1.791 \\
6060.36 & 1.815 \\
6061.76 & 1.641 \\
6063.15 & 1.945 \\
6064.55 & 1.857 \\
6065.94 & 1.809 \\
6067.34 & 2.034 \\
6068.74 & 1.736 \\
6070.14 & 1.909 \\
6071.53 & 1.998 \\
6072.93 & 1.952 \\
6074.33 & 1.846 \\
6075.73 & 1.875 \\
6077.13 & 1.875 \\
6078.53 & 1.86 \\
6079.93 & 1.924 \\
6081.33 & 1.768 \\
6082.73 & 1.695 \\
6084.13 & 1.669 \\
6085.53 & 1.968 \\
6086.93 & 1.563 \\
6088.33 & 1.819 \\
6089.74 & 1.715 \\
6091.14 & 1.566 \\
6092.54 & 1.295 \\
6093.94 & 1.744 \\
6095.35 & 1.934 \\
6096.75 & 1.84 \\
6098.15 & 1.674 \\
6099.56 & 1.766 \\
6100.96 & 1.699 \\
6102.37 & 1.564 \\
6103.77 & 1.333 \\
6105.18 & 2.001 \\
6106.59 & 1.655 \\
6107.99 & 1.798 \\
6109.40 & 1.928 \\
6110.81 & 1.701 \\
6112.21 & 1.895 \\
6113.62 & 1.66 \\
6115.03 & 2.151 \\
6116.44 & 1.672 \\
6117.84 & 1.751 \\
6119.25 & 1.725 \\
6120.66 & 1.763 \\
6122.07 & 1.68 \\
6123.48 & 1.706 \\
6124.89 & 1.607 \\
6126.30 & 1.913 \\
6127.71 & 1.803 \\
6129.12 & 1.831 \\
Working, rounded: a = 0.1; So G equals 0.1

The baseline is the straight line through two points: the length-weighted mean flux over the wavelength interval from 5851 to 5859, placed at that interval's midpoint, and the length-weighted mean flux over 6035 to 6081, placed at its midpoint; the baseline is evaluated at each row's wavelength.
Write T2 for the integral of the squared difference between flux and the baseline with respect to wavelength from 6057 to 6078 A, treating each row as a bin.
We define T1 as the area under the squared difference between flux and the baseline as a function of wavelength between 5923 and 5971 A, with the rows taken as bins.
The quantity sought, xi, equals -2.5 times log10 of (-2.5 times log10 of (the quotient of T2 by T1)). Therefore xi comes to 1.8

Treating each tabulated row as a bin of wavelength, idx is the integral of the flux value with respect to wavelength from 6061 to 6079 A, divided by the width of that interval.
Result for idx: 1.87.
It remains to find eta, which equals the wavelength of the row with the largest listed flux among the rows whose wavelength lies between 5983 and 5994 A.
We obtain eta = 5986.85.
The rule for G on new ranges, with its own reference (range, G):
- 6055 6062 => 0.5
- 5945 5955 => 0.3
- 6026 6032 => 0.4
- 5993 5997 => 0.1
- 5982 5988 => 0.2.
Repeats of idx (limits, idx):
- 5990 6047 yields 1.79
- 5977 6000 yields 1.75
